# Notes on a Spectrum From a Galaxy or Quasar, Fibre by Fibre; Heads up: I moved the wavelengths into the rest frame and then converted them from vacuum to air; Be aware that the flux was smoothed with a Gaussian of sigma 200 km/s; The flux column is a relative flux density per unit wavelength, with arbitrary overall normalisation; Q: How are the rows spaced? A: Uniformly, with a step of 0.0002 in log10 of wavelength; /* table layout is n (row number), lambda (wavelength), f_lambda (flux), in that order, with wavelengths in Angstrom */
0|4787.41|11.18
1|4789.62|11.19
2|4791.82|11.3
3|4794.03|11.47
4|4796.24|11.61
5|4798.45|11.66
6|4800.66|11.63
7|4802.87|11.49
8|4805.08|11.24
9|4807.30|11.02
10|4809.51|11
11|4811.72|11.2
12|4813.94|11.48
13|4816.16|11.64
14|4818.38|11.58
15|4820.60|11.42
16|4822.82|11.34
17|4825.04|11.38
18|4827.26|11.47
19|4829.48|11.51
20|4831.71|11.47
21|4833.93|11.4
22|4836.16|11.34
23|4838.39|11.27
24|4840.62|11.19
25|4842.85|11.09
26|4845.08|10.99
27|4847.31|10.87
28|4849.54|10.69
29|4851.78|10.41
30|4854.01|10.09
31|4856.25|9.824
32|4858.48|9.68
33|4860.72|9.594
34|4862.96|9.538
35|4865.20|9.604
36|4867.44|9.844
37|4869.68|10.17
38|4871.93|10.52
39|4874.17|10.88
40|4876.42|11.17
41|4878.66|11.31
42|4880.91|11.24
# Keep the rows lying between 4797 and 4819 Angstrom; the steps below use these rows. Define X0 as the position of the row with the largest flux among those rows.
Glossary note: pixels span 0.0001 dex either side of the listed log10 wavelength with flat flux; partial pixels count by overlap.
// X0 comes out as 4798.45 Angstrom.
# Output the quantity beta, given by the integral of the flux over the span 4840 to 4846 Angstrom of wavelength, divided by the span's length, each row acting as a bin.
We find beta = 11.1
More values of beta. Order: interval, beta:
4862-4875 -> 10.1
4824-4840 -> 11.4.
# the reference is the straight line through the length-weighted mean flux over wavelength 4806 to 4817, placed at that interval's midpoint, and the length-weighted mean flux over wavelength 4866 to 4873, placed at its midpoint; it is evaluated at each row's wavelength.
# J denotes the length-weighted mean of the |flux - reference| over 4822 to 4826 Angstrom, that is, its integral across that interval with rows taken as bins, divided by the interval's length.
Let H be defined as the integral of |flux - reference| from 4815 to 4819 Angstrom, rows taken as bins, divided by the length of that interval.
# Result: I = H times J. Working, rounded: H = 0.46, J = 0.34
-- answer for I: 0.16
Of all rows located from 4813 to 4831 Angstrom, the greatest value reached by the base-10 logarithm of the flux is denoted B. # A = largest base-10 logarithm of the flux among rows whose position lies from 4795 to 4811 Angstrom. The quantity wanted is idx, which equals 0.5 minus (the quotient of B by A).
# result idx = -0.50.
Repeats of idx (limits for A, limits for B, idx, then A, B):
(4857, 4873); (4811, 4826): -0.54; 1.02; 1.07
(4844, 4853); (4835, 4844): -0.51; 1.04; 1.05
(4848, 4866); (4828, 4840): -0.53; 1.03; 1.06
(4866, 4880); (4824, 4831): -0.51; 1.05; 1.06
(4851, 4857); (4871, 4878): -0.53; 1.02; 1.05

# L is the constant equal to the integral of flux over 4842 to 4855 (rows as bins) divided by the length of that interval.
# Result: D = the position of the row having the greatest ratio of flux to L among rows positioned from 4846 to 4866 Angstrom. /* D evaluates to 4847.31 Angstrom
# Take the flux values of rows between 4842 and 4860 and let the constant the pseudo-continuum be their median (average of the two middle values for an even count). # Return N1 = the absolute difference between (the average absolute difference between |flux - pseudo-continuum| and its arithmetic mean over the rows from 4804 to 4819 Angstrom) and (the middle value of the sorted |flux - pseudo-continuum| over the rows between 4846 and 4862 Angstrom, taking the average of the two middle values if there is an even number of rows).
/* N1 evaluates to 0.24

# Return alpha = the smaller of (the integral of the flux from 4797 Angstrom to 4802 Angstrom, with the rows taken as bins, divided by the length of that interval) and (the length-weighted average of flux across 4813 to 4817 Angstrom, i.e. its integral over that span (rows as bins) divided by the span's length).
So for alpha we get 11.6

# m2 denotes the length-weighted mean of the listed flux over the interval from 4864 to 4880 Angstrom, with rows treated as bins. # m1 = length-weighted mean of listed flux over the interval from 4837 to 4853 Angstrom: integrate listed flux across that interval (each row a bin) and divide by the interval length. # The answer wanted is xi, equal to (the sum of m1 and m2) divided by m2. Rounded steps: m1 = 10.9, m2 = 10.50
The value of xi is 2.04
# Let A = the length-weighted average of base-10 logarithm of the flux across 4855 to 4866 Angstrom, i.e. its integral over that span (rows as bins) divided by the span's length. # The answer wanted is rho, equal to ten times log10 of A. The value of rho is -0.07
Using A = 0.98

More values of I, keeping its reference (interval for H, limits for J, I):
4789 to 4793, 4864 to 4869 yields 0.18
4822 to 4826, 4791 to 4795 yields 0.08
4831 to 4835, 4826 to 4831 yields 0.33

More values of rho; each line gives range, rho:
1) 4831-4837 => 0.24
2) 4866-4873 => 0.02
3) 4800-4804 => 0.27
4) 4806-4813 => 0.19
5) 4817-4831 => 0.25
